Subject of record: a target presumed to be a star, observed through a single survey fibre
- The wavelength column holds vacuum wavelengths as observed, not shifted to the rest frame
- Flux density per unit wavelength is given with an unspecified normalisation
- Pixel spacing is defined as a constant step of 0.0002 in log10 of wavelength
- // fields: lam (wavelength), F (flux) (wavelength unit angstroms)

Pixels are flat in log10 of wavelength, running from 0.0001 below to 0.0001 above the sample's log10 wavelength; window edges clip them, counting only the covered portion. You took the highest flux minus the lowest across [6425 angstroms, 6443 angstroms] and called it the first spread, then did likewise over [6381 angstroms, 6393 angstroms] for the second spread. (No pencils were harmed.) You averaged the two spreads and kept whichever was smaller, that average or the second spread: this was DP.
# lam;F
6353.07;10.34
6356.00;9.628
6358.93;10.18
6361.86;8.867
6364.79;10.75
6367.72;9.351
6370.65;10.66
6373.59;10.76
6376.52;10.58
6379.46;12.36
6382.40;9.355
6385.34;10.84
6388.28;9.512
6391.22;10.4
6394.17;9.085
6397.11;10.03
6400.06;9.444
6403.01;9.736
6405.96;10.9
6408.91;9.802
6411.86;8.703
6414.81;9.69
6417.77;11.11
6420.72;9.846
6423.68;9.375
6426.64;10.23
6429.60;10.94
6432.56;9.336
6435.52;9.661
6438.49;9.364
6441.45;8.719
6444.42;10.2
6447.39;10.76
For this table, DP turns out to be 1.5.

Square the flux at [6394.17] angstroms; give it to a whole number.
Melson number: 83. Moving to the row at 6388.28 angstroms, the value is 90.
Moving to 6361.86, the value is 79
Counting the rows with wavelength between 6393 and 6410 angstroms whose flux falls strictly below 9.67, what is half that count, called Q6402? 1.0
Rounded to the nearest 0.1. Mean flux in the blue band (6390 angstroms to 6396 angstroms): 9.7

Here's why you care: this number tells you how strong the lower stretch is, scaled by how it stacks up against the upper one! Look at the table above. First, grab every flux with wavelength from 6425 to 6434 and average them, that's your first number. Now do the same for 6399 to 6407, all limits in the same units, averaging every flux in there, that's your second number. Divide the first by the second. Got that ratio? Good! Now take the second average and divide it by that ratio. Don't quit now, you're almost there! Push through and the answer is 9.9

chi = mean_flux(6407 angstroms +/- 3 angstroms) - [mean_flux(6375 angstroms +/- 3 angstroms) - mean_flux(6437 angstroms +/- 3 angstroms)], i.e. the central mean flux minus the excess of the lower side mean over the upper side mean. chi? 9.2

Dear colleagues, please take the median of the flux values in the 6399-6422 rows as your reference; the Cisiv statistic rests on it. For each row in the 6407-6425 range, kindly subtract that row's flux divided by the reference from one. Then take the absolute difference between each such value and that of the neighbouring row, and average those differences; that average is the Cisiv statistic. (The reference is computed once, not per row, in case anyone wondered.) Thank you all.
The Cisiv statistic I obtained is 0.11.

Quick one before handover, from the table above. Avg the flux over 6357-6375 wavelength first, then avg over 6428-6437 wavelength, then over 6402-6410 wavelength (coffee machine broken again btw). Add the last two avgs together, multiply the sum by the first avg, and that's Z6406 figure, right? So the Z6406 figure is 203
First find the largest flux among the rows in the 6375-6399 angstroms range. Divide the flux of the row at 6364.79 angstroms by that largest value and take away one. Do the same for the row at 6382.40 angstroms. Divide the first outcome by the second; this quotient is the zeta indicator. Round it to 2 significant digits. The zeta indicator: 0.54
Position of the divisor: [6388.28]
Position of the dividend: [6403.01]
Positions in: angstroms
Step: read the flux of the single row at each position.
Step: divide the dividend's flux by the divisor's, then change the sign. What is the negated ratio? -1.02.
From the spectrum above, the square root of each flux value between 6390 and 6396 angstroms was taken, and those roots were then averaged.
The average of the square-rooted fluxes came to 3.12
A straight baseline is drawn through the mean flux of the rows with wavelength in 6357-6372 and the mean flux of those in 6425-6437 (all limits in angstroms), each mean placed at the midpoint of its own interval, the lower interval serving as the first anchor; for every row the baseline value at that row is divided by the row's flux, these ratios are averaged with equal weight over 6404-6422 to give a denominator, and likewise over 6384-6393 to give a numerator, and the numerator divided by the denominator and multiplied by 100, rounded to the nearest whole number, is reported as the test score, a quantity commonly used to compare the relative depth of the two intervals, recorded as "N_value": 97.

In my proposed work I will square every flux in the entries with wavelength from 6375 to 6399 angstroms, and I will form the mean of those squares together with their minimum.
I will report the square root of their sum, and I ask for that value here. 13.7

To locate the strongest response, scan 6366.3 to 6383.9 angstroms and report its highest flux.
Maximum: 12.36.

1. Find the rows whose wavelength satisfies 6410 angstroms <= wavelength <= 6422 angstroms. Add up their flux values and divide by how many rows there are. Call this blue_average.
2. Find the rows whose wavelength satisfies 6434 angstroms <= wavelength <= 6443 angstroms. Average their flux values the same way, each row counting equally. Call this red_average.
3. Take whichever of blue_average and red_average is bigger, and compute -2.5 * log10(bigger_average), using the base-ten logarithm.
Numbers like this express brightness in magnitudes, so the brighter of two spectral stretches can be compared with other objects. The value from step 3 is -2.48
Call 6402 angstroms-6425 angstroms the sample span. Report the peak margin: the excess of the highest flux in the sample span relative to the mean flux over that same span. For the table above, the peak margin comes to 1.21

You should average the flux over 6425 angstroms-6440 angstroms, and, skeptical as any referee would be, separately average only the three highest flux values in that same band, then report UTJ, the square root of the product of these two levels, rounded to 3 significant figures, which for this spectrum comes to 10.1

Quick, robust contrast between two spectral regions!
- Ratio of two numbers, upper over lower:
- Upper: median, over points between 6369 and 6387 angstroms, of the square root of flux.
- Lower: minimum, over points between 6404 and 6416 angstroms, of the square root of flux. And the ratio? 1.11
